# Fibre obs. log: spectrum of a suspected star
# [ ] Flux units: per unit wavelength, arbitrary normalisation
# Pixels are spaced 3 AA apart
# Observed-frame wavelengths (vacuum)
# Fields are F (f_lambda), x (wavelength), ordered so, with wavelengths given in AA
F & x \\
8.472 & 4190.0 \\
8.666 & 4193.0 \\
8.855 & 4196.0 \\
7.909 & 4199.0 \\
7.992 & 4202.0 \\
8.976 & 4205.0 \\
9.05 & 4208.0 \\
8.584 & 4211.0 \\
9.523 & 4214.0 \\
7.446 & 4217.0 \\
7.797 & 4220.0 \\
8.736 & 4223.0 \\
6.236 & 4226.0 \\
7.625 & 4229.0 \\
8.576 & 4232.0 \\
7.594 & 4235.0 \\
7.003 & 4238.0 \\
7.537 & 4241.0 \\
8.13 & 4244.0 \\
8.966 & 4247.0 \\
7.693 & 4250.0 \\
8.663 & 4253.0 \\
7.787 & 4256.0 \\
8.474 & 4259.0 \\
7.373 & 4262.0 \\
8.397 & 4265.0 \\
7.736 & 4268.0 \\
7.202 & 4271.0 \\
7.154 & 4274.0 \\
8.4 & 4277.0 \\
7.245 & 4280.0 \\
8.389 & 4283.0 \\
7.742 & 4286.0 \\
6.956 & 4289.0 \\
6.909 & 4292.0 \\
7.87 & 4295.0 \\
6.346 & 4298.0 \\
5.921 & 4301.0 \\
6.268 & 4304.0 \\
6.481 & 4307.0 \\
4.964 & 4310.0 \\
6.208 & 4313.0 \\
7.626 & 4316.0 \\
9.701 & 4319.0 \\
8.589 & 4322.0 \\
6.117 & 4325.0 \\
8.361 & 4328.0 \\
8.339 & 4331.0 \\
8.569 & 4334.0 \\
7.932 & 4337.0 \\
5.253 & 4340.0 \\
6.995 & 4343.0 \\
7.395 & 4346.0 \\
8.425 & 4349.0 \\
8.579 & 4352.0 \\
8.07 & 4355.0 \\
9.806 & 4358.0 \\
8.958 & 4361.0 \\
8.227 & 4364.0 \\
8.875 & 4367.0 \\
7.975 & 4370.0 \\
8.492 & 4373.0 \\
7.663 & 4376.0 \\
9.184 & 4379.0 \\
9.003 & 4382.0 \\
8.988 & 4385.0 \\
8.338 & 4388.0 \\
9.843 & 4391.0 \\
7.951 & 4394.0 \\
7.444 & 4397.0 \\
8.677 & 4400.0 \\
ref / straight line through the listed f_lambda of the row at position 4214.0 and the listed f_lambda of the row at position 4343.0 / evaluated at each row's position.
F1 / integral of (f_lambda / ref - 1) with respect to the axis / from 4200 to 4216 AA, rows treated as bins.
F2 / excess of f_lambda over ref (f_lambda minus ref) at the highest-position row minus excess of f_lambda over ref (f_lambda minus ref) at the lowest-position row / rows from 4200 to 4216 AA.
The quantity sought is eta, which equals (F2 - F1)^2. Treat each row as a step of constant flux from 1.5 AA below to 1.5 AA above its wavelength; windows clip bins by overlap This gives 10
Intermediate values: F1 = -1.5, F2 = 1.8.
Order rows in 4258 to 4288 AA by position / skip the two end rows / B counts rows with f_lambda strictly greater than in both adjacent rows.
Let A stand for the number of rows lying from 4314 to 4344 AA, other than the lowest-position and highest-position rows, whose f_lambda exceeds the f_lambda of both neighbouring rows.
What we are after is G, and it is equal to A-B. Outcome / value 0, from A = 3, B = 3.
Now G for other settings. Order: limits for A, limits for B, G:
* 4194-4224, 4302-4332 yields -1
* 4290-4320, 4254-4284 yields -1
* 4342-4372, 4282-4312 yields 1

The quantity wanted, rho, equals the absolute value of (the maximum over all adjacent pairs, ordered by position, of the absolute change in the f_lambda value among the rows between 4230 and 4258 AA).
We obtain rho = 1.3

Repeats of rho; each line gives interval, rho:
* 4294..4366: 2.7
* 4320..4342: 2.7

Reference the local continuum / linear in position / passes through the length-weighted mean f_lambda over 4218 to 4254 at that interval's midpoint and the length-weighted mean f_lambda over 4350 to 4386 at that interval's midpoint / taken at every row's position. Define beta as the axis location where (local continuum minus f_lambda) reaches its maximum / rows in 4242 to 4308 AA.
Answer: 4301.0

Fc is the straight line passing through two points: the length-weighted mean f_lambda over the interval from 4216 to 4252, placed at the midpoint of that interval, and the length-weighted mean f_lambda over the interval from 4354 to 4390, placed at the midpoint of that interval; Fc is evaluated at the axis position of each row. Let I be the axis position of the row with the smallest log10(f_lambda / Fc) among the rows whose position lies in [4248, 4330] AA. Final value 4310.0 AA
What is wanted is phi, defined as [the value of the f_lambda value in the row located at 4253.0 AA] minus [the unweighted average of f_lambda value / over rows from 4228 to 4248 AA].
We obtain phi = 0.7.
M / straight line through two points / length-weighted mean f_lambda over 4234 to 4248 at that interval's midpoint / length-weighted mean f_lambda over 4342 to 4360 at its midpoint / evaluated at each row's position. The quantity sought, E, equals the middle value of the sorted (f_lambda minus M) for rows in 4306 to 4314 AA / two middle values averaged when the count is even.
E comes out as -1.9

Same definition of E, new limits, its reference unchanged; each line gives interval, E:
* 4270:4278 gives -0.7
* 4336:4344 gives -1.2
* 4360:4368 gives 0.5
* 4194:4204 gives 0.3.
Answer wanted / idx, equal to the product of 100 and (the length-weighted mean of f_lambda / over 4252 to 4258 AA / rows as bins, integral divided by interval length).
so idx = 821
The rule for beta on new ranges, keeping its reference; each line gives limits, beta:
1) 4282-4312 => 4310.0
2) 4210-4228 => 4226.0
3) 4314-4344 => 4340.0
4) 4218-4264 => 4226.0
